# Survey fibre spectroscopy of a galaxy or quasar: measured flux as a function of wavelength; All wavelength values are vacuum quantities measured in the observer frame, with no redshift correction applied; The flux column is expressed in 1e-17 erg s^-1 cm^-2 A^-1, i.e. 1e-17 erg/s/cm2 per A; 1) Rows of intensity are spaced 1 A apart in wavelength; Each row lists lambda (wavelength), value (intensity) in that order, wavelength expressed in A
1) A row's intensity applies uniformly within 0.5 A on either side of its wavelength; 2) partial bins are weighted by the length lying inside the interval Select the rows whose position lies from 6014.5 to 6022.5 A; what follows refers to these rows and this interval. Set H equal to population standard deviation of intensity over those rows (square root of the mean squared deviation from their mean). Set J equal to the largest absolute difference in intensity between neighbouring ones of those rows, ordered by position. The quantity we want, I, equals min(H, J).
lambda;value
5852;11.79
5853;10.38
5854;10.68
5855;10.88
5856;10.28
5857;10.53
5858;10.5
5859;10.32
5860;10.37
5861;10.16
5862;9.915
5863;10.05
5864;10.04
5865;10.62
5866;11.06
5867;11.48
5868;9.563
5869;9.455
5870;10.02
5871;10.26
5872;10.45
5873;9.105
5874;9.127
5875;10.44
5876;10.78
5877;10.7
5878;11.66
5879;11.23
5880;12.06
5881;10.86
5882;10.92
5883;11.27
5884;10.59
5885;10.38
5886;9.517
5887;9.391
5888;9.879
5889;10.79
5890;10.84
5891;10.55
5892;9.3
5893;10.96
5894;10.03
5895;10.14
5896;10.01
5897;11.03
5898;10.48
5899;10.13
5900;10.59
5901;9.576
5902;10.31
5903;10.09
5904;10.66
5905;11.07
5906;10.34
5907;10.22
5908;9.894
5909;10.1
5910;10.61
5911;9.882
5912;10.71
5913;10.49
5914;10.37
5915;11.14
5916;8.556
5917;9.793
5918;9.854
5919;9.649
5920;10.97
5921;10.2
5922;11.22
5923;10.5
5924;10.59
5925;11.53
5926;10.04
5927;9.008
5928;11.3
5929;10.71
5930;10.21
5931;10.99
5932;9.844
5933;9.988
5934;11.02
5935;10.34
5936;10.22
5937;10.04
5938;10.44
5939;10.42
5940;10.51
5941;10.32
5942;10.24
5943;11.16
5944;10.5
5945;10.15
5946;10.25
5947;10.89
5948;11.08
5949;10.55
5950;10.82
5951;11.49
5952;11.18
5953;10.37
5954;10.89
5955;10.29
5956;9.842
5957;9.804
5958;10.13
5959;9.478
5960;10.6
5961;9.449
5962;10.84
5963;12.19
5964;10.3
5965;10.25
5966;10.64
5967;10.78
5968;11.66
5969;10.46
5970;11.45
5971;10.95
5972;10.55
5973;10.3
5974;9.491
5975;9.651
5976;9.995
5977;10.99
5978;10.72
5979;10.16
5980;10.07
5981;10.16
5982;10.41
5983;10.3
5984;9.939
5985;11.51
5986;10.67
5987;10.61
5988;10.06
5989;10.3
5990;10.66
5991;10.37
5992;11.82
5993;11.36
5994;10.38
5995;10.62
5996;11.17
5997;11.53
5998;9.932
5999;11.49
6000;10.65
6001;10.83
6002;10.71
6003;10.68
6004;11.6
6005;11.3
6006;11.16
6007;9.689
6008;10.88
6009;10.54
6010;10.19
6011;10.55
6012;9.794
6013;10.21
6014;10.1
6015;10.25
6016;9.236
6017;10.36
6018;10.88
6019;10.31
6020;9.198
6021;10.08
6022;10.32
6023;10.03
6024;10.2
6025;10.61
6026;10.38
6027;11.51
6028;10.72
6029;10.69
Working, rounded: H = 0.54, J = 1.1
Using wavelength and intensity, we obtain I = 0.54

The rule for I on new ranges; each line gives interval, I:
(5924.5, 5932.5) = 0.78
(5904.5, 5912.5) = 0.39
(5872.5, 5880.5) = 1.01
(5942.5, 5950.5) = 0.35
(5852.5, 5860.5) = 0.19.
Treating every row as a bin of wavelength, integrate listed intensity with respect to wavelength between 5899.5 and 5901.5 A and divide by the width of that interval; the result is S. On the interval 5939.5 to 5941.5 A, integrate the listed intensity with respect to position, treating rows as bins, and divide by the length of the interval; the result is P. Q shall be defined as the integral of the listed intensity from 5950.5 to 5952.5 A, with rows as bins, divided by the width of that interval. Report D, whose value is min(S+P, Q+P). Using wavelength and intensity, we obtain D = 20.5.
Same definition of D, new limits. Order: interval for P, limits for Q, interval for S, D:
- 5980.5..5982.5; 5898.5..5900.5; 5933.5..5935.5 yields 20.6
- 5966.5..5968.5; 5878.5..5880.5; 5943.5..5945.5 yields 21.5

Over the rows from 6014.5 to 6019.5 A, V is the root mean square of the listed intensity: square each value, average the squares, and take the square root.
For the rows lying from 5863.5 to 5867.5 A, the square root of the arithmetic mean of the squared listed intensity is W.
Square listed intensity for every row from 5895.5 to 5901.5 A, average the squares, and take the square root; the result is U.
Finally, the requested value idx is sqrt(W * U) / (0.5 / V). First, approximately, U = 10.31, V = 10.2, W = 10.8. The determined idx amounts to 216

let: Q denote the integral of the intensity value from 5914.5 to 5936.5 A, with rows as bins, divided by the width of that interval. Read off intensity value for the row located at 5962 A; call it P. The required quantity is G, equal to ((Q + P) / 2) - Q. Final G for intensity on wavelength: 0.25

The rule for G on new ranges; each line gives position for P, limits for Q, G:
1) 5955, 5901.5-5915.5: -0.07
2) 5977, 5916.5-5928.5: 0.30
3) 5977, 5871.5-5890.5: 0.23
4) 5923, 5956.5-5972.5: -0.05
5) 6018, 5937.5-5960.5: 0.19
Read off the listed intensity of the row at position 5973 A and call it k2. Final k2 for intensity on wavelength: 10.3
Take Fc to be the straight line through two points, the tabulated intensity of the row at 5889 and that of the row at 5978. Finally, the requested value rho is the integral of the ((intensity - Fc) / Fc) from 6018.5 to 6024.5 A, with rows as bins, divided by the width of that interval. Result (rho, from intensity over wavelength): -0.06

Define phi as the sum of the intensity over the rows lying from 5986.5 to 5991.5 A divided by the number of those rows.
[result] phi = 10.4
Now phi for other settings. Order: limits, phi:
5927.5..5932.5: 10.6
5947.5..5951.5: 11.0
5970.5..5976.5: 10.2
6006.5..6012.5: 10.3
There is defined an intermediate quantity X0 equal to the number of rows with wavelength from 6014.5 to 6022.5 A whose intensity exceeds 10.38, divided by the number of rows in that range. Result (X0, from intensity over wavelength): 0.1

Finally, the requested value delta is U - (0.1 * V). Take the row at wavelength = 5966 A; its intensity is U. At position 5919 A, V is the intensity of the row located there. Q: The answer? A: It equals 9.7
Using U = 10.64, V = 9.649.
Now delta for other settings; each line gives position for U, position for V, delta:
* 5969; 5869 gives 9.5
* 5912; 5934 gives 9.6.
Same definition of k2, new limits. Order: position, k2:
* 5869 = 9.455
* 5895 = 10.14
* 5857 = 10.53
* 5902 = 10.31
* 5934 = 11.02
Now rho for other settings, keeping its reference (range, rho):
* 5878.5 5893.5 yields -0.02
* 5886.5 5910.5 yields -0.05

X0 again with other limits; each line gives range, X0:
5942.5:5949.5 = 0.7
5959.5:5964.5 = 0.6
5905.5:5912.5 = 0.3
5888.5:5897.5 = 0.6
